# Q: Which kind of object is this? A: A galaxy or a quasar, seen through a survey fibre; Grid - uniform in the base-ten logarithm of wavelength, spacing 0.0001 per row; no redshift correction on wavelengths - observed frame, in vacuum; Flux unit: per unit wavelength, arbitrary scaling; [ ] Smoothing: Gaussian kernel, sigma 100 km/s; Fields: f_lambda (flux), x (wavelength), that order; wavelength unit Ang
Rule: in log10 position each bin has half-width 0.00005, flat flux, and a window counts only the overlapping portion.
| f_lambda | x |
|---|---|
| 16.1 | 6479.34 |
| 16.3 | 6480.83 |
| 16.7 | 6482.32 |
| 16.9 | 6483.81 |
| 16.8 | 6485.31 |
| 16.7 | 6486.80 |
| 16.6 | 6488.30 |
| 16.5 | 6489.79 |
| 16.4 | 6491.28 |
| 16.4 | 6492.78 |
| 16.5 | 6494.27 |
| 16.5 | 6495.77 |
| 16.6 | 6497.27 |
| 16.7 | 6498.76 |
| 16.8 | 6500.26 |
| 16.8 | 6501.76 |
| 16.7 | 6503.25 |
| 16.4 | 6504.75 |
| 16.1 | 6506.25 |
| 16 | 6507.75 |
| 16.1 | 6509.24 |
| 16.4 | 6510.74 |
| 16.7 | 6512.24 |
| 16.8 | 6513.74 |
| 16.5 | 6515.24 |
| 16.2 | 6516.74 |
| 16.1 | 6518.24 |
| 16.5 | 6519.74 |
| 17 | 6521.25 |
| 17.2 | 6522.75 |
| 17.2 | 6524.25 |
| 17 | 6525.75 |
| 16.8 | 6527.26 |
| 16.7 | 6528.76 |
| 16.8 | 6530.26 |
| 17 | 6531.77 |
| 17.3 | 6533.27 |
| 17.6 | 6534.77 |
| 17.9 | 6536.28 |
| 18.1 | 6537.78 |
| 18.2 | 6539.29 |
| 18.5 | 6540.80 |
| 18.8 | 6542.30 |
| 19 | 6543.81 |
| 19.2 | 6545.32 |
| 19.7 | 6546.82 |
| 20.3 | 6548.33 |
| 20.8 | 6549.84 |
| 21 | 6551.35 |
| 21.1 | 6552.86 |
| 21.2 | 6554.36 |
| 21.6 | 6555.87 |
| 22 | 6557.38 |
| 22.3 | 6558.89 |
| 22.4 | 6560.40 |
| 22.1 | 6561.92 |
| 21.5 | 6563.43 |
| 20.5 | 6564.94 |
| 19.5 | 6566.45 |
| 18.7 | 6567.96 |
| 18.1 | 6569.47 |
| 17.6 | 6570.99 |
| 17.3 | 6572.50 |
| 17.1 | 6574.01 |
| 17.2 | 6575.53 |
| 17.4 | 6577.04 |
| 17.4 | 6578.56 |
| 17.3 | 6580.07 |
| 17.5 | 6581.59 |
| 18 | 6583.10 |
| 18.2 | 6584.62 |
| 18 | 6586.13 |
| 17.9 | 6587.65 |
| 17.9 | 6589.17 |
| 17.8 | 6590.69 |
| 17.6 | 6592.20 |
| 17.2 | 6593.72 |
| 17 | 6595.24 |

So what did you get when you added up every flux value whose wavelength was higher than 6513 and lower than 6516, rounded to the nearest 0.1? 33.3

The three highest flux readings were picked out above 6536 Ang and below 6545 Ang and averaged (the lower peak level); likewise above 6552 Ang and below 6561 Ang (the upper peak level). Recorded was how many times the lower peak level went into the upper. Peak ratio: 1.18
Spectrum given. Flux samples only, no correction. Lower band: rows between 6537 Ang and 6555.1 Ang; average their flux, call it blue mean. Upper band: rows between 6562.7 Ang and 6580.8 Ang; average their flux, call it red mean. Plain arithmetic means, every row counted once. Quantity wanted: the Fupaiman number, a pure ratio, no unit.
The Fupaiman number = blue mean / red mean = 1.07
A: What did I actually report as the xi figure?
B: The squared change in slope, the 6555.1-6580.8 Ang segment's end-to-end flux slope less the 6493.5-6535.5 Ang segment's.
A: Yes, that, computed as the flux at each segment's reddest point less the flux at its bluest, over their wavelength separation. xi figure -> 0.042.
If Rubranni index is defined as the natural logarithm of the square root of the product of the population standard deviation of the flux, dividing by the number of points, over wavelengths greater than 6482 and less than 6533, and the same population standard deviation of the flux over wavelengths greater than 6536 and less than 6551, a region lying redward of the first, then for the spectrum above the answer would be -0.65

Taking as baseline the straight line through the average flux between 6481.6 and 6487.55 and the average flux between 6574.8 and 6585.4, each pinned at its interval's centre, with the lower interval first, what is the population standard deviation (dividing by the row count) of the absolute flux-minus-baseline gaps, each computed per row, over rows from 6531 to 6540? 0.33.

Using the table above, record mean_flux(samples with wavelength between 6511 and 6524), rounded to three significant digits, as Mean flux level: 16.6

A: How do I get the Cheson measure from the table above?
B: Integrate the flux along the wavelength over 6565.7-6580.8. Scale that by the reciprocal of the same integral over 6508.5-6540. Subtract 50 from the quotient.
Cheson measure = -49.5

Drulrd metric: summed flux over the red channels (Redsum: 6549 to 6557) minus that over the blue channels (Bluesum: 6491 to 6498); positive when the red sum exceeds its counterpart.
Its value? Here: 23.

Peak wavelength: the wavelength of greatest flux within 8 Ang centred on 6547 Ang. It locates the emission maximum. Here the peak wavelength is 6549.84 Ang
